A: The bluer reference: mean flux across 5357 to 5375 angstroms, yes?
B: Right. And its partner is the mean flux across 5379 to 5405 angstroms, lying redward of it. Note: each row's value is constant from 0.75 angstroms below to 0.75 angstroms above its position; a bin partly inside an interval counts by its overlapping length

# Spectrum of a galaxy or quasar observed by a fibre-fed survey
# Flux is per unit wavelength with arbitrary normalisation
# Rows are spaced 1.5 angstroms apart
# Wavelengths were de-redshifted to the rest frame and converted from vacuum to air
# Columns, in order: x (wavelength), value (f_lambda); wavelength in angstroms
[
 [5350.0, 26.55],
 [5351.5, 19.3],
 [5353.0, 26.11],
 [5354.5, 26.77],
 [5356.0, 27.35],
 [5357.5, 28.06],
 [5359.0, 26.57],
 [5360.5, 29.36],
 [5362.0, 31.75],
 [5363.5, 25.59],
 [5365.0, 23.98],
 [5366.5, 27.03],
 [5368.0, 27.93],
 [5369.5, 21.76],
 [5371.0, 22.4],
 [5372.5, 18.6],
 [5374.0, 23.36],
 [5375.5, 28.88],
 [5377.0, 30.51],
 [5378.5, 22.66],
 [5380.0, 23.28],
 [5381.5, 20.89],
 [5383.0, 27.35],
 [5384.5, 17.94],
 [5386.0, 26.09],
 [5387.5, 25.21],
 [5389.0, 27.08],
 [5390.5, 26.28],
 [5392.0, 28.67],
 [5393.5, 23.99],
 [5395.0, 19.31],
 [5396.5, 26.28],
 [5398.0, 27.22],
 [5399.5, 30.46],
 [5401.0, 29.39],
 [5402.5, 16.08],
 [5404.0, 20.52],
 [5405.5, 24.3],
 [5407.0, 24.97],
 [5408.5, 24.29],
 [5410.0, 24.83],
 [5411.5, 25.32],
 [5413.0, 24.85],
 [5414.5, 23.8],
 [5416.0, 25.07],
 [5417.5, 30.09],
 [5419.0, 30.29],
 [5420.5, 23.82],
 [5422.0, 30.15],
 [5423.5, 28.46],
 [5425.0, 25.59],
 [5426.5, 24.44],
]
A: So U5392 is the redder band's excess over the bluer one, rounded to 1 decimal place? -1.1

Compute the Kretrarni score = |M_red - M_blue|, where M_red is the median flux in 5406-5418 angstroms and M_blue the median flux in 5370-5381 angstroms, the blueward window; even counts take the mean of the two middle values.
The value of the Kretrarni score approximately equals 1.6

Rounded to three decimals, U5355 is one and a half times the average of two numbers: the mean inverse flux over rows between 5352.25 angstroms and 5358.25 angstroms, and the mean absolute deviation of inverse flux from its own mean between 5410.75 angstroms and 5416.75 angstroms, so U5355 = 0.028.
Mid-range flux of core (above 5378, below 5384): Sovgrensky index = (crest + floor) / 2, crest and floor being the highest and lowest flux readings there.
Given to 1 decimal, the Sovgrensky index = 24.1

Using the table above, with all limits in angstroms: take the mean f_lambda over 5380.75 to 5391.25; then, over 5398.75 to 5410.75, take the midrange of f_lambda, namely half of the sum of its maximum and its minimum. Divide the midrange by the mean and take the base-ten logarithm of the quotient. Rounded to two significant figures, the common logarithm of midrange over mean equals -0.021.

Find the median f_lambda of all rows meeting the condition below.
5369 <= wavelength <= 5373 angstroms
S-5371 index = 22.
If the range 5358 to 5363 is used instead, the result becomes 29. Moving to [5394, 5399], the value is 26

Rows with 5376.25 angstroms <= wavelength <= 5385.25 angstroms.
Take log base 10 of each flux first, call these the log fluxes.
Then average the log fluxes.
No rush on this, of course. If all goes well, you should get 1.37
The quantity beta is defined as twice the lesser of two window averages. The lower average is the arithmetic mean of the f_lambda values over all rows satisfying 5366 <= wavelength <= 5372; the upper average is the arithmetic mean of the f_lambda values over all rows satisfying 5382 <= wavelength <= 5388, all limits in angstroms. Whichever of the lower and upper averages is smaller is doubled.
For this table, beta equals 48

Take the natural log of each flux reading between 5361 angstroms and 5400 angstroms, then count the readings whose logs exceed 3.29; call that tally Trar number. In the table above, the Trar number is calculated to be 10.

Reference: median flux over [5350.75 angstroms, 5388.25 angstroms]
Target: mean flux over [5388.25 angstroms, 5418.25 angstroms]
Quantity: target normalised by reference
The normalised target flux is 0.964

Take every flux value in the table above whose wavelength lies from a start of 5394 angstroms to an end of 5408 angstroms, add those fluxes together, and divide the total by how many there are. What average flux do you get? 24.3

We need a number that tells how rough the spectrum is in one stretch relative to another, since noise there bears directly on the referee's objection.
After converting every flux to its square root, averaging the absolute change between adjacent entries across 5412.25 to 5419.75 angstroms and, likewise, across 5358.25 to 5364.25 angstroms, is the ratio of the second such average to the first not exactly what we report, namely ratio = 1.92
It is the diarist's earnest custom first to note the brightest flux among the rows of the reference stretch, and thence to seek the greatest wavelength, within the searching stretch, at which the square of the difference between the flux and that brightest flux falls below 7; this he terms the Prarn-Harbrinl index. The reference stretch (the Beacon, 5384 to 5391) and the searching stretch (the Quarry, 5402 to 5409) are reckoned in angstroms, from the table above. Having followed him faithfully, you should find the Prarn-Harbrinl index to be 5407.0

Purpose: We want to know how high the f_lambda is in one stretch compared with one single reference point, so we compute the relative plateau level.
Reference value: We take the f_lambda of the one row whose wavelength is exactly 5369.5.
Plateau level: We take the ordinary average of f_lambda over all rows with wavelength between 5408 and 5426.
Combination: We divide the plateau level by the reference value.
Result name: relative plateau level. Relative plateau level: 1.21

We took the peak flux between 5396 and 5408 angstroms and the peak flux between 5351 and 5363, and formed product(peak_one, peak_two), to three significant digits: 967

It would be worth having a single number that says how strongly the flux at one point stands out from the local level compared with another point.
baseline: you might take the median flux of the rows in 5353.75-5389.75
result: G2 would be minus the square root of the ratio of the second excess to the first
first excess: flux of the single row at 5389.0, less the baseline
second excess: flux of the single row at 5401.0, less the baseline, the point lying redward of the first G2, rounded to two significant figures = -2.0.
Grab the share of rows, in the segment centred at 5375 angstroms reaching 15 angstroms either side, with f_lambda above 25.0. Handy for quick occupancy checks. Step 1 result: 0.55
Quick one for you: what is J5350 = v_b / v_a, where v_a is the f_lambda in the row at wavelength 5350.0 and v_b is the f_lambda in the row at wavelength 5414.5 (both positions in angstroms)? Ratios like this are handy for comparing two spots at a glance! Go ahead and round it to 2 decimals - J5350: 0.90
